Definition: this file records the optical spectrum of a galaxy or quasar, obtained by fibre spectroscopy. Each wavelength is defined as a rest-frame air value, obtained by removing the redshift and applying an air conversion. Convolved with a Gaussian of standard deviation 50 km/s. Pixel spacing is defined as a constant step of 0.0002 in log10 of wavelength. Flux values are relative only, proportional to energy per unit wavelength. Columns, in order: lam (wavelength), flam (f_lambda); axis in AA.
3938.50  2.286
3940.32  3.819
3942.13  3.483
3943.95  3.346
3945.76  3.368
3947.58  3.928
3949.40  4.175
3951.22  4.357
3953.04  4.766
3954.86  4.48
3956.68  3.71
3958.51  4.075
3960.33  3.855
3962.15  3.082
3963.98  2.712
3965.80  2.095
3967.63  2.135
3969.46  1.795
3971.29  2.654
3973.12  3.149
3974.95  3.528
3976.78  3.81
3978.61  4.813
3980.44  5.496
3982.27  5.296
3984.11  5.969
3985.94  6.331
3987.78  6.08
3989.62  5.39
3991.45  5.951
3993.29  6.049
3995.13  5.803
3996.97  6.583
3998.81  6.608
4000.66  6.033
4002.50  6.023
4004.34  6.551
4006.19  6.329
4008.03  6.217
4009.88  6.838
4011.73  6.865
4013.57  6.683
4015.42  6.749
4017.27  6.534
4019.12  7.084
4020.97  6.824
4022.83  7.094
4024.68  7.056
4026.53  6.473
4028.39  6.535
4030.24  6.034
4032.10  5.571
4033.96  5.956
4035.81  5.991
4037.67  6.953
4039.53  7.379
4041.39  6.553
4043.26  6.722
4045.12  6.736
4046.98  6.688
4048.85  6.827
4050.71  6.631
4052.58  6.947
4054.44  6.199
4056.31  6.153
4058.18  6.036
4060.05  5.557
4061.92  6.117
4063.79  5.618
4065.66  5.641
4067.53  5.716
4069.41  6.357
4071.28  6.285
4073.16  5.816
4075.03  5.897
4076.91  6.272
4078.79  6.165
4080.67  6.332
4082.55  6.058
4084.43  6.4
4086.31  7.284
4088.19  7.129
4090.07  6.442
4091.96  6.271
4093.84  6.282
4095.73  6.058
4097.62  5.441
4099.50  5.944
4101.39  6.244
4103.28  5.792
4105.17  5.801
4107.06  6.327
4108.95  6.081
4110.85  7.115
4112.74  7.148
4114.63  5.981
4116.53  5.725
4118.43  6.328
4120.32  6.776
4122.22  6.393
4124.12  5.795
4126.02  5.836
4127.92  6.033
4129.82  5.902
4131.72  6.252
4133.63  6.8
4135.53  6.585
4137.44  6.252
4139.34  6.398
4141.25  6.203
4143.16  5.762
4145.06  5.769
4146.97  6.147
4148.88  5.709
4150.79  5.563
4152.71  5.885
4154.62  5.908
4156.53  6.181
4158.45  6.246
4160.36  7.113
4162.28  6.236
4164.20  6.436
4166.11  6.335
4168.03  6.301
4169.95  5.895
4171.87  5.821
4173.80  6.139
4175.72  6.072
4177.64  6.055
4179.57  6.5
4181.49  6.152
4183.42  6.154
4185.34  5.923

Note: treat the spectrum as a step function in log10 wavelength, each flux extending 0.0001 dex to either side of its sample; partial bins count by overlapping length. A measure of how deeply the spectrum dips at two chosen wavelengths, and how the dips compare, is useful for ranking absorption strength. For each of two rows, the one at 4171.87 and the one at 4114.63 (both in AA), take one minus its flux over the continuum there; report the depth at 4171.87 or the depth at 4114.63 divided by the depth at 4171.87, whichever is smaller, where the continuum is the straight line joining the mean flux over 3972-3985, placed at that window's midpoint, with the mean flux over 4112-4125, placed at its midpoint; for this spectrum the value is 0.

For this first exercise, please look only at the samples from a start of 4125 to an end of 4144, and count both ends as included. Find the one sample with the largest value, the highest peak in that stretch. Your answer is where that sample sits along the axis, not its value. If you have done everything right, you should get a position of 4133.63 AA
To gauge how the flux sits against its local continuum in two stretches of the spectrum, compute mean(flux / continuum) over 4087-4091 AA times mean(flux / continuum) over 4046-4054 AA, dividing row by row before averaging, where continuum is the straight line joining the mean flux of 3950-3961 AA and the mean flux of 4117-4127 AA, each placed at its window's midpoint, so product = 1.48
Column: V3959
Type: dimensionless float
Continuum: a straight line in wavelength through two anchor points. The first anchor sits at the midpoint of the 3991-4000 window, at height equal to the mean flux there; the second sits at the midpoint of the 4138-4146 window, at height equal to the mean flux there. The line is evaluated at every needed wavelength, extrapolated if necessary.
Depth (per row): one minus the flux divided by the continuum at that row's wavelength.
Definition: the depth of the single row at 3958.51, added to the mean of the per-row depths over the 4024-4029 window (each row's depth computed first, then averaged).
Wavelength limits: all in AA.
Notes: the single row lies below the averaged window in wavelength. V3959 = 0.26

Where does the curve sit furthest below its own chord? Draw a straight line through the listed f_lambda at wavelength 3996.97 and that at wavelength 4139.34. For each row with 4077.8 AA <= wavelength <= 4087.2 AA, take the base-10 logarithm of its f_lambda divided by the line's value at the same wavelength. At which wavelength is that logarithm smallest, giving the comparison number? 4082.55 AA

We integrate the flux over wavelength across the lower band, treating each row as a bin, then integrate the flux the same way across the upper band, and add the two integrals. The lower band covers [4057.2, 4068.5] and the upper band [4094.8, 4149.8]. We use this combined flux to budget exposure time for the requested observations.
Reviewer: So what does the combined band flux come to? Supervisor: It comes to 404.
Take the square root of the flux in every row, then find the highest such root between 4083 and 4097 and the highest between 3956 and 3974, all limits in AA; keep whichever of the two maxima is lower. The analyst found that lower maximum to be 2.02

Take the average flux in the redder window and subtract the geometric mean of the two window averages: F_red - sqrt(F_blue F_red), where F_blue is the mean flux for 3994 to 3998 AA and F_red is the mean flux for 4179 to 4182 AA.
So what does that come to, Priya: 0.07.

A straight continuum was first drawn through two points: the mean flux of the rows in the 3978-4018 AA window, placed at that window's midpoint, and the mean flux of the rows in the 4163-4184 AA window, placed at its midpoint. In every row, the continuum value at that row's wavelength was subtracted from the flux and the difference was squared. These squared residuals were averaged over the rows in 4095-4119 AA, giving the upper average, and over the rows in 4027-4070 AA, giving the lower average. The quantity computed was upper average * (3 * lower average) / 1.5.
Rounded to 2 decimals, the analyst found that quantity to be 0.13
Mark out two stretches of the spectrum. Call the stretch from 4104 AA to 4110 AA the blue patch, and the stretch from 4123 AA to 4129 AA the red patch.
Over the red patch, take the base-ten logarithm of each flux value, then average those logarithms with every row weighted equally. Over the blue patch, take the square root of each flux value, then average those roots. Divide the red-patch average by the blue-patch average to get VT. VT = 0.313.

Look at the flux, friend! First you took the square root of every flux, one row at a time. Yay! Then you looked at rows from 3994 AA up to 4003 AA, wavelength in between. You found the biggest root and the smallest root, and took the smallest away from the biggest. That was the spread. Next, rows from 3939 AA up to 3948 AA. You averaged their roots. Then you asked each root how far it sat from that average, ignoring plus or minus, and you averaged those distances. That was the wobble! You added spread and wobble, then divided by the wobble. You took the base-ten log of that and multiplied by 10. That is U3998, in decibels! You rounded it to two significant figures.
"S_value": 5.7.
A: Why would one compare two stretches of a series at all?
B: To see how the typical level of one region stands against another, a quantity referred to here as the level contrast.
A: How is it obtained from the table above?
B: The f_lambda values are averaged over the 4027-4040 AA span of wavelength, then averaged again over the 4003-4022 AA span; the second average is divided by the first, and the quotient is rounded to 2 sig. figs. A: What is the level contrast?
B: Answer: 1.1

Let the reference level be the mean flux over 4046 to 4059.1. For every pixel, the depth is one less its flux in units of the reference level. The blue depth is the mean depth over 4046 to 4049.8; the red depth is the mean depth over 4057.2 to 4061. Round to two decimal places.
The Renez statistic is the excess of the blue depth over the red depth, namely -0.15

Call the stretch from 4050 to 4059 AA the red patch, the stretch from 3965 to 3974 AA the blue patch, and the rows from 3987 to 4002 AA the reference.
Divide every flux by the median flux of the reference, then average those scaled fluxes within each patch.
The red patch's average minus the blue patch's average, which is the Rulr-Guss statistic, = 0.67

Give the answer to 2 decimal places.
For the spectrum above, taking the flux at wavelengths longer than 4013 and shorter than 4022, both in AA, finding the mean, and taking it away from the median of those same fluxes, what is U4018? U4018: -0.03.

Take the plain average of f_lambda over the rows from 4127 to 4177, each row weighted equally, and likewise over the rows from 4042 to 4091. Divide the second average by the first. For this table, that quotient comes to 1.03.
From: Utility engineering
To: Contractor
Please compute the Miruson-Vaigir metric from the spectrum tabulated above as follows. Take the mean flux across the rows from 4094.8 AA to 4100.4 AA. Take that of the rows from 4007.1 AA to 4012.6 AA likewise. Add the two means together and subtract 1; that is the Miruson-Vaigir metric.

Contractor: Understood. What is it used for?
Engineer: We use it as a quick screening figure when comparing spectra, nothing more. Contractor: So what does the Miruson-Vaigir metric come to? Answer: 11.45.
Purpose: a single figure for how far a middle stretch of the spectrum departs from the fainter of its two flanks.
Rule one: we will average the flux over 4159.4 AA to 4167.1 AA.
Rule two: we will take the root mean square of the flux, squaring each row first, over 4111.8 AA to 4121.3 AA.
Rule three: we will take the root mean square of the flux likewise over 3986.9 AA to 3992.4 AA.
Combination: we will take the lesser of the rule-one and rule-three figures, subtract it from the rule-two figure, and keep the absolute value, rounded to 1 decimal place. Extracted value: 0.6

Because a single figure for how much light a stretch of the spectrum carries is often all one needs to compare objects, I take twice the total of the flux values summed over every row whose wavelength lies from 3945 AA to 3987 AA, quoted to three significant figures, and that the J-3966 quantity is 179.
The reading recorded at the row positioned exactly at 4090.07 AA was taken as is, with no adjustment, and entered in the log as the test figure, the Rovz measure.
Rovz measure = 6.442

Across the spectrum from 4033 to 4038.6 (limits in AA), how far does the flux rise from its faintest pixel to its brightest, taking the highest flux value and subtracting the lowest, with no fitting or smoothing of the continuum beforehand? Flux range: 1.00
